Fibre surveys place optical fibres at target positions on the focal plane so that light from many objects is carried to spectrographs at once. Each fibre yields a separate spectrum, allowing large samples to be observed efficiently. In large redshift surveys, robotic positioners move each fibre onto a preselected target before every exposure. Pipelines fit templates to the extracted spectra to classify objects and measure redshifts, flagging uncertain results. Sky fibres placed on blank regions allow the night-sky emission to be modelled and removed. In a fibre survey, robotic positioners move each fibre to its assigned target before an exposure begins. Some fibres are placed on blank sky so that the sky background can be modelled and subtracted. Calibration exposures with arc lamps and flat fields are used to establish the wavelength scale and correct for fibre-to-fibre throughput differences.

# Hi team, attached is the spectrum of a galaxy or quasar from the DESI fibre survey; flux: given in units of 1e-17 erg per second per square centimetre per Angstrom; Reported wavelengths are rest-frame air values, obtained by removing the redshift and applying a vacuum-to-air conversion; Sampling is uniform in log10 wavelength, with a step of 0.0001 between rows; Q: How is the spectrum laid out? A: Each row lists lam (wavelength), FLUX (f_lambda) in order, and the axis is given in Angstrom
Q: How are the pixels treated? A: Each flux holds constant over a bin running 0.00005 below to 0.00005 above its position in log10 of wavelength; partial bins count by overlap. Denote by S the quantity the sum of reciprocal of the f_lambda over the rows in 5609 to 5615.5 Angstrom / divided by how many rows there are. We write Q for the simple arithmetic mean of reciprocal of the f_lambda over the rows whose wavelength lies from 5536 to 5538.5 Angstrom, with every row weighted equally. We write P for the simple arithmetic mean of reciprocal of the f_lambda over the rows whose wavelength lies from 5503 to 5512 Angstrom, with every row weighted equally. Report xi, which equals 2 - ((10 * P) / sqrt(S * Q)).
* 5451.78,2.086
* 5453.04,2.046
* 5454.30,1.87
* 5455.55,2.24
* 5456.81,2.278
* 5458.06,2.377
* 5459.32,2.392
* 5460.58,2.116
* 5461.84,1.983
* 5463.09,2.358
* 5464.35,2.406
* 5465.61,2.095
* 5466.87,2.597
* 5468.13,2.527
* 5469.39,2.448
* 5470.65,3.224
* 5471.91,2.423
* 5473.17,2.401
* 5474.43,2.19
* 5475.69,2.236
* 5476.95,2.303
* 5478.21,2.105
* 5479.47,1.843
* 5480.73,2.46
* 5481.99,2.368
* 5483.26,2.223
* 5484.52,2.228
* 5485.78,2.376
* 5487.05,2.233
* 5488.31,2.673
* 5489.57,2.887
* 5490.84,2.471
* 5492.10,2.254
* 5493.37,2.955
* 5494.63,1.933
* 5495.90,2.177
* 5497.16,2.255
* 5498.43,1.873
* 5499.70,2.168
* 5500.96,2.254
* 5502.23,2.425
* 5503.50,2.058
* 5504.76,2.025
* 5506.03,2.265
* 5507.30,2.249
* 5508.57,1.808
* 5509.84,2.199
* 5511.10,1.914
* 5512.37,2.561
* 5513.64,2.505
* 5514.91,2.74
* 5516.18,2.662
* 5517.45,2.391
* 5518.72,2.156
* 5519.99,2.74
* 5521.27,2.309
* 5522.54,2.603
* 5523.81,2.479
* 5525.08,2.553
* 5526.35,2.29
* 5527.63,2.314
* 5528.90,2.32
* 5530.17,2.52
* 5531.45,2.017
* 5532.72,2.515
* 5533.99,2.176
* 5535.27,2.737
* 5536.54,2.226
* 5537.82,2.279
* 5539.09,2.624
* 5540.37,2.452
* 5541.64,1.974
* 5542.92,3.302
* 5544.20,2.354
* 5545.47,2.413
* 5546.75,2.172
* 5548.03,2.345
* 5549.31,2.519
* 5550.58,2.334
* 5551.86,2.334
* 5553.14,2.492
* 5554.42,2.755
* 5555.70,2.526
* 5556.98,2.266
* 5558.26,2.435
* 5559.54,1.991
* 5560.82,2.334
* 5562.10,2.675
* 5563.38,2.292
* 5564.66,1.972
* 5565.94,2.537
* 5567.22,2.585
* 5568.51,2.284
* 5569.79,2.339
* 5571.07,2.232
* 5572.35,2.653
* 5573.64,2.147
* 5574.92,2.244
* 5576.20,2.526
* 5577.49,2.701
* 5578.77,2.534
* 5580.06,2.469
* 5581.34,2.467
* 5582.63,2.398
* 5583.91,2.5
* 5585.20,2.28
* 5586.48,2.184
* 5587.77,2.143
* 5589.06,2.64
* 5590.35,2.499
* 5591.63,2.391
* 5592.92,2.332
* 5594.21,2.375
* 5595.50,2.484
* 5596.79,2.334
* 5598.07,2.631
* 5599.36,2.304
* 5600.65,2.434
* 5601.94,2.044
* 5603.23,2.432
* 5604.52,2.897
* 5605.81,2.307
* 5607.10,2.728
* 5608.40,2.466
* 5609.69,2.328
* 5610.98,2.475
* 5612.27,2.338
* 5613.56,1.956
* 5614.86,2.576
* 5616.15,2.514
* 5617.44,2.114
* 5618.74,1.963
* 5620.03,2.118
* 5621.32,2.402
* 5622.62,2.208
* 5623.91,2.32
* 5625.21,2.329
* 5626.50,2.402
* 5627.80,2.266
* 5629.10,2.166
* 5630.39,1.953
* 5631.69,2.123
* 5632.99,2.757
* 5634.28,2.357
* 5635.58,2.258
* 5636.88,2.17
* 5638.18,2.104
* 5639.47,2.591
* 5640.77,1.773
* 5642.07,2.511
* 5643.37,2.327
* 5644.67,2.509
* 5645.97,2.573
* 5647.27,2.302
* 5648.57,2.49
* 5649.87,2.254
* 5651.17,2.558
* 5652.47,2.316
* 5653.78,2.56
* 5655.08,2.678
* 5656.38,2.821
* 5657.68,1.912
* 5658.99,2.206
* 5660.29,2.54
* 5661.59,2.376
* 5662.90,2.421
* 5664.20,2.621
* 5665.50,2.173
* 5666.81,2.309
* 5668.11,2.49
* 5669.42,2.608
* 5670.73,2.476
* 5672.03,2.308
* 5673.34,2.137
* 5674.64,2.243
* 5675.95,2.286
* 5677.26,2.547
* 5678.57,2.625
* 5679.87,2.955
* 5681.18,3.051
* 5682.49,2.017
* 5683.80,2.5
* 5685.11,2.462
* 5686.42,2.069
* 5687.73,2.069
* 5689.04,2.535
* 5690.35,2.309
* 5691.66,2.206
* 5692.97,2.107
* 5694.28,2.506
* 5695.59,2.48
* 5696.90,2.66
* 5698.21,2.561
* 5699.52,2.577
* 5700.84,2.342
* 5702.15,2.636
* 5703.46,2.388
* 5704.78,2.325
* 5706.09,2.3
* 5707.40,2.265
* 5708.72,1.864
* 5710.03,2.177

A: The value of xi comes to -9.1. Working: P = 0.485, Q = 0.444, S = 0.432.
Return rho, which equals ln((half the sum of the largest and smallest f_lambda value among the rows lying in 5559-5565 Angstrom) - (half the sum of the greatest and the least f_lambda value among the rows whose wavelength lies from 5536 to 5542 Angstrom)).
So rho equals -3.7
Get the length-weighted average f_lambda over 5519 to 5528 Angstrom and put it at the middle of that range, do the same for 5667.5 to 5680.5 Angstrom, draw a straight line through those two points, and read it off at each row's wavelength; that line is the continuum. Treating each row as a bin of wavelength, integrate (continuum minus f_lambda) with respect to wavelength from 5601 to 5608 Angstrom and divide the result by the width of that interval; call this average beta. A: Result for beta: -0.016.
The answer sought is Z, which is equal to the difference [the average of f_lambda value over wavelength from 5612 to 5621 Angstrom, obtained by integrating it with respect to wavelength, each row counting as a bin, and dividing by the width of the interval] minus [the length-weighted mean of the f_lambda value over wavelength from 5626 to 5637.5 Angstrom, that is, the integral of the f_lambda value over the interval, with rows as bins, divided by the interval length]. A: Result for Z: -0.042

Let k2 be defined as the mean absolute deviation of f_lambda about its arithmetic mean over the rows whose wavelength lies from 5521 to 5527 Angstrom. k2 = 0.12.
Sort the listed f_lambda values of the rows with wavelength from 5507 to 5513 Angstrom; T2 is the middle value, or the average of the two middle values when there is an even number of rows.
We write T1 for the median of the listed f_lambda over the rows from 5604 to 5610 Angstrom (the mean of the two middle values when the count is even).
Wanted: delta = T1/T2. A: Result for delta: 1.12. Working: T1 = 2.47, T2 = 2.20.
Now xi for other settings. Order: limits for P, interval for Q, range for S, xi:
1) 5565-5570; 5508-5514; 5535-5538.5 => -7.3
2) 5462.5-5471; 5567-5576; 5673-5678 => -7.3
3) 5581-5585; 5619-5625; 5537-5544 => -7.6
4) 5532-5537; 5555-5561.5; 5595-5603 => -7.7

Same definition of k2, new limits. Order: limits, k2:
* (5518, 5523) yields 0.22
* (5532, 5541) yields 0.17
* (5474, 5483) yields 0.14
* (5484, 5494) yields 0.25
